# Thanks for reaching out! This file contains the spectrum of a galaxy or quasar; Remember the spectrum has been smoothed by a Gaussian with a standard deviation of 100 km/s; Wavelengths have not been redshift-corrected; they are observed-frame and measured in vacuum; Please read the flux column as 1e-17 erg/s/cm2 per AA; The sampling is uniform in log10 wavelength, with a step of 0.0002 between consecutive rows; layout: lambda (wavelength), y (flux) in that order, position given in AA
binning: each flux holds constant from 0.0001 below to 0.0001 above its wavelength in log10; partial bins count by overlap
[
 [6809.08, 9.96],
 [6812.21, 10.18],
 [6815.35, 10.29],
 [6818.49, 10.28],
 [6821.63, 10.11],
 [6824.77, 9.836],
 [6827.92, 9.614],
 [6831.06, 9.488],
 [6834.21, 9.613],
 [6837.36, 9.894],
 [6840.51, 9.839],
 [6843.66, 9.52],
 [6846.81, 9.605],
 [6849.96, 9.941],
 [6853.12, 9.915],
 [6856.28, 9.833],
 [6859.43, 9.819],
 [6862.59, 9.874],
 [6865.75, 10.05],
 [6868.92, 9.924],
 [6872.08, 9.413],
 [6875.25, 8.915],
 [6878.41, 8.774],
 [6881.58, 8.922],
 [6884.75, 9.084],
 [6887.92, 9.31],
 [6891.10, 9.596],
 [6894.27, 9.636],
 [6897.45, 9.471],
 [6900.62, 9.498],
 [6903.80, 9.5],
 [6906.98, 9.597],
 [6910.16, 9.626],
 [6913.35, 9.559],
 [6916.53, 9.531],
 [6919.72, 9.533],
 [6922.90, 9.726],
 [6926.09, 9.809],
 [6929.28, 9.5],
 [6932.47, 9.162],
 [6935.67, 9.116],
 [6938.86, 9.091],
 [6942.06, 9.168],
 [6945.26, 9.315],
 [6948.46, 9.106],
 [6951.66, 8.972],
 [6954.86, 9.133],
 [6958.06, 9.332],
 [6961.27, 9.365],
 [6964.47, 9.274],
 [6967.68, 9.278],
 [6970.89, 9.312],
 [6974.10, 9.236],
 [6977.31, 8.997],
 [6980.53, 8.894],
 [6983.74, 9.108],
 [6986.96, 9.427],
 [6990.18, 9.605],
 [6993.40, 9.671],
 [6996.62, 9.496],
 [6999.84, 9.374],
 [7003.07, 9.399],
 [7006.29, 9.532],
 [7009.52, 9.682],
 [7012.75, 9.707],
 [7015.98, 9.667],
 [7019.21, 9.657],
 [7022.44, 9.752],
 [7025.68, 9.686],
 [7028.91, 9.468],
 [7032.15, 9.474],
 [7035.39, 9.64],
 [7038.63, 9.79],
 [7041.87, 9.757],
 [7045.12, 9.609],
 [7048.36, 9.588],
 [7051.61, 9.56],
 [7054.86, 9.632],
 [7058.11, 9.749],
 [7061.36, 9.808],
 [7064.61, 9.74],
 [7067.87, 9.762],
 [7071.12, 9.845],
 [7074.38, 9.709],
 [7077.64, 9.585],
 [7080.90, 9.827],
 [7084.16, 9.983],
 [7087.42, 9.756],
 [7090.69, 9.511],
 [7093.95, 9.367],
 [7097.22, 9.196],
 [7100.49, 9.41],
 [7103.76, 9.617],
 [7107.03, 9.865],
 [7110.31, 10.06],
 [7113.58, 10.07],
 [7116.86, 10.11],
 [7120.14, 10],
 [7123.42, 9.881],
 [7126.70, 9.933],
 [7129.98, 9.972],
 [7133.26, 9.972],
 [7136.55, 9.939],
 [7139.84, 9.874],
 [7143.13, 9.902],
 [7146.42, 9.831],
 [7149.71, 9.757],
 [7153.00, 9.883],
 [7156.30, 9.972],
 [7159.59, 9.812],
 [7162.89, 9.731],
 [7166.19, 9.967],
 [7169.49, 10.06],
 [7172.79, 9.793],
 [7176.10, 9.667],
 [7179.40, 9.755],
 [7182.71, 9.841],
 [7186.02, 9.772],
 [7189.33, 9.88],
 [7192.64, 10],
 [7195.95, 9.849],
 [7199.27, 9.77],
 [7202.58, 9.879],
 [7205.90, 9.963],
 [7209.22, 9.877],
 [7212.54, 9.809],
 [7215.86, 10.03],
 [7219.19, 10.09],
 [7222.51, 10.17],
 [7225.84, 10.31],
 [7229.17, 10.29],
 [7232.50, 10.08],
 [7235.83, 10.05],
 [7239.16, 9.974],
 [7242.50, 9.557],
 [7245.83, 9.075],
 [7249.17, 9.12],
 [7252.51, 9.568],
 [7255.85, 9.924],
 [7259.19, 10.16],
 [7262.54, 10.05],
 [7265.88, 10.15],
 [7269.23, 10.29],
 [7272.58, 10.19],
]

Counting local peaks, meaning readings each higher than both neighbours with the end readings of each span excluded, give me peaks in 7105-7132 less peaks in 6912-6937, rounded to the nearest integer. 0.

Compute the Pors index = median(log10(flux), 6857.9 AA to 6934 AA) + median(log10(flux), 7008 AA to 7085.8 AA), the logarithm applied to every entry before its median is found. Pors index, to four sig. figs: 1.966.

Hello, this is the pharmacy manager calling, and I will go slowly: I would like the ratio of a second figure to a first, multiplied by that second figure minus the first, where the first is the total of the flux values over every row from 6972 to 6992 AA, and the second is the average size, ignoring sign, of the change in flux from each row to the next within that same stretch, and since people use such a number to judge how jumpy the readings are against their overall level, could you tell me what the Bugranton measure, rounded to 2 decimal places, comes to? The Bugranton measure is -0.21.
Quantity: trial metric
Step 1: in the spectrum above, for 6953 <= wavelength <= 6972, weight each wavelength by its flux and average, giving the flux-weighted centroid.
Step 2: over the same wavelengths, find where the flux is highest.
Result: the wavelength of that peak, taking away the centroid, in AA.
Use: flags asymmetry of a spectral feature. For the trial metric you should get -1.6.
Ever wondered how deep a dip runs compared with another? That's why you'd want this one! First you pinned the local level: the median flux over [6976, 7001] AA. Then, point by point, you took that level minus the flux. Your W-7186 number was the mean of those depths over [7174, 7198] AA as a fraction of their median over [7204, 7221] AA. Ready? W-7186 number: 0.75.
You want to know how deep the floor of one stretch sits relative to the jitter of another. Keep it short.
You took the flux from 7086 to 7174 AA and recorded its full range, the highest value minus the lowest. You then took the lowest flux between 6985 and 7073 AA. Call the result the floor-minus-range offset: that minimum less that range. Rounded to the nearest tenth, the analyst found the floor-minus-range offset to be 8.5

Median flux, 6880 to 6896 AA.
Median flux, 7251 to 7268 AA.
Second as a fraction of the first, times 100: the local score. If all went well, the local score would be 108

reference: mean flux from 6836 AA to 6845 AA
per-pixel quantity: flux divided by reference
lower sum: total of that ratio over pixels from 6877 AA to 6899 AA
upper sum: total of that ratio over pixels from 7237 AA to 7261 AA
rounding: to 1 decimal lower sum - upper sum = -0.3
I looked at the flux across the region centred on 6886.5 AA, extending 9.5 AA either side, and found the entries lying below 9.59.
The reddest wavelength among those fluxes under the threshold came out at 6887.92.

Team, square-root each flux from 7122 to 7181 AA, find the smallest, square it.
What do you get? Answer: 9.67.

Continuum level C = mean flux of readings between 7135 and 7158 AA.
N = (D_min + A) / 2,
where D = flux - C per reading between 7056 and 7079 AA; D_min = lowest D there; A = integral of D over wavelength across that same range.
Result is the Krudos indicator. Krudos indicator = -1.7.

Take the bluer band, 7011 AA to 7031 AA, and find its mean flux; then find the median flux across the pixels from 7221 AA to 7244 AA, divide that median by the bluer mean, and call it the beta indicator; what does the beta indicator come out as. 1.04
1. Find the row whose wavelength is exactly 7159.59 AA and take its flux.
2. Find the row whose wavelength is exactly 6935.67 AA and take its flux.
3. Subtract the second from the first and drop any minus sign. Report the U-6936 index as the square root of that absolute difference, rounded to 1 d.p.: 0.8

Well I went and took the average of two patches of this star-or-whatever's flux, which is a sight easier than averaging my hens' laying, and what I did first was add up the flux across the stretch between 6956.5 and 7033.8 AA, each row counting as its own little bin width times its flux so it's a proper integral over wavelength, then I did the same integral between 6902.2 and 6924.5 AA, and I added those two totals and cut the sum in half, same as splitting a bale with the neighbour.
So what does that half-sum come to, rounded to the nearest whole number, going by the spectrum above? 471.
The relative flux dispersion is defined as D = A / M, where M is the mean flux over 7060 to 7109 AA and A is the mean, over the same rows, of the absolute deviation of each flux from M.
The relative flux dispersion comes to 0.018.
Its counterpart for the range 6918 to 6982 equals 0.019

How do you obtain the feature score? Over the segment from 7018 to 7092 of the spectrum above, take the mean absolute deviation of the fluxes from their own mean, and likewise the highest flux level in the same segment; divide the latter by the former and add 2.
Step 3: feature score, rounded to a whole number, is 99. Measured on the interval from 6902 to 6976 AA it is 54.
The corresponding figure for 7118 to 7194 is 124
